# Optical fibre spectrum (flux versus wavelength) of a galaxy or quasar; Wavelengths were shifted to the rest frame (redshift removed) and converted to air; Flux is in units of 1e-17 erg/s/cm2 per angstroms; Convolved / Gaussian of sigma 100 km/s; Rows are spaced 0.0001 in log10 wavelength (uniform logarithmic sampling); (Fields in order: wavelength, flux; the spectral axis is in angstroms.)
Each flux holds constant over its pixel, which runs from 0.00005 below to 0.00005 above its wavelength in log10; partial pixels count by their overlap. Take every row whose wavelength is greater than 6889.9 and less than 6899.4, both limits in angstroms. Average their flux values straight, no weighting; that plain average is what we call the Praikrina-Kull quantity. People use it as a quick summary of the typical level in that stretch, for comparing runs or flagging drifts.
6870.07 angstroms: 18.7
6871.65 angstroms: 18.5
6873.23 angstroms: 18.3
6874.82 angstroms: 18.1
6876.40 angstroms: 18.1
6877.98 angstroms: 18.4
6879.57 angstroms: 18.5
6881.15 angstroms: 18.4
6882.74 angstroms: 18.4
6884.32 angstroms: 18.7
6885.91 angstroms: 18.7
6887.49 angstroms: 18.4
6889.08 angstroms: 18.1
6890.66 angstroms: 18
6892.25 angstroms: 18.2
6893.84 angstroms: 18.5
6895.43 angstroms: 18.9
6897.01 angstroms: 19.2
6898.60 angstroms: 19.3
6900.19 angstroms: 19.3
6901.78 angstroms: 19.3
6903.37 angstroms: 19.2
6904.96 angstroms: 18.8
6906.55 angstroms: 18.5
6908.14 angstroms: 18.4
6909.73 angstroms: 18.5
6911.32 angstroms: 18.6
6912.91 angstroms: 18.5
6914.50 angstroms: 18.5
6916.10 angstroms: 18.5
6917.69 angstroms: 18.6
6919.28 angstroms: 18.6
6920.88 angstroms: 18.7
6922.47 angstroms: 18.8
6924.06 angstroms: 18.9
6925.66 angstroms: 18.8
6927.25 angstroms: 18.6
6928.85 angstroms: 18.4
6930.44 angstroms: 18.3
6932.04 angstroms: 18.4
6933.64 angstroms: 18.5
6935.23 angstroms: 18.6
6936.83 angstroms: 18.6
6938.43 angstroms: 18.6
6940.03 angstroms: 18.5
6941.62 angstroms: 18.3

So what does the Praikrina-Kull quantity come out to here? 18.7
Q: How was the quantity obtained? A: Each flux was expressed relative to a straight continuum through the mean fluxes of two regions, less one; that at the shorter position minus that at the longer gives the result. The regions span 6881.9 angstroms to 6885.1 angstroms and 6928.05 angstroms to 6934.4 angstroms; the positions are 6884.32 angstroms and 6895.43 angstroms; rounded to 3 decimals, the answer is -0.013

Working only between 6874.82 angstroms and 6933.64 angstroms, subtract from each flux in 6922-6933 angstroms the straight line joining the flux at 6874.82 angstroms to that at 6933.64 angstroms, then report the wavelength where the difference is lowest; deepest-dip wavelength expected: 6930.44 angstroms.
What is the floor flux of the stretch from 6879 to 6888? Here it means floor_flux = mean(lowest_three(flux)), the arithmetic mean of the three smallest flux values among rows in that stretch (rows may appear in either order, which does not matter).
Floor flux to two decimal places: 18.40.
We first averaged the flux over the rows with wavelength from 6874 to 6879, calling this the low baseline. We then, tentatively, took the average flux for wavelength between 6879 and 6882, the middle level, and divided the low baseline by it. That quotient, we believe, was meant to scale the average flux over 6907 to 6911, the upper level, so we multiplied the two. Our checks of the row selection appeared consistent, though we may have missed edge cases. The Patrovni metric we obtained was 18.2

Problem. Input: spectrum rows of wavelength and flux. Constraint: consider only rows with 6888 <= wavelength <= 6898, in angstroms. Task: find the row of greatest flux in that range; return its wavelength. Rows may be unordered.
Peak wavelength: 6897.01 angstroms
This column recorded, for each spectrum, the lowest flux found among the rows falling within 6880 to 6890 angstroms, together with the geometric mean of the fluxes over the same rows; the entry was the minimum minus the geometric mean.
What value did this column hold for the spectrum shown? -0.35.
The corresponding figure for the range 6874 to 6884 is -0.22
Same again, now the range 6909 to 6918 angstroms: -0.03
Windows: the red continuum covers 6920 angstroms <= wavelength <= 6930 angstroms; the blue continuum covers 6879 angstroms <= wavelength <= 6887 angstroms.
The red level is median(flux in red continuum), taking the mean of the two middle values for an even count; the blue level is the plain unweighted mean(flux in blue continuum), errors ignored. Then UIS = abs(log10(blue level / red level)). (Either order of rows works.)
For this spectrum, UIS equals 0.005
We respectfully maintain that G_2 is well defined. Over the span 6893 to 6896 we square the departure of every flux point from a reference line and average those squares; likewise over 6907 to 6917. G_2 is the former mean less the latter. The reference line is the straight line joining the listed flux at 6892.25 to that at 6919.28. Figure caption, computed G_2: 0.2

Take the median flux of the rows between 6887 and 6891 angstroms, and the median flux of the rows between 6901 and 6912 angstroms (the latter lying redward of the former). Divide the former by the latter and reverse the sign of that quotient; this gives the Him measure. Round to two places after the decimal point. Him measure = -0.97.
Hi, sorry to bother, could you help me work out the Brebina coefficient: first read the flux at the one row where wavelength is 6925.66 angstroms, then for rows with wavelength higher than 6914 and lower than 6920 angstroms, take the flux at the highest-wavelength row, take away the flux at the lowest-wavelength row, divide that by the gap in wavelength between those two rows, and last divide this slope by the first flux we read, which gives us 0.001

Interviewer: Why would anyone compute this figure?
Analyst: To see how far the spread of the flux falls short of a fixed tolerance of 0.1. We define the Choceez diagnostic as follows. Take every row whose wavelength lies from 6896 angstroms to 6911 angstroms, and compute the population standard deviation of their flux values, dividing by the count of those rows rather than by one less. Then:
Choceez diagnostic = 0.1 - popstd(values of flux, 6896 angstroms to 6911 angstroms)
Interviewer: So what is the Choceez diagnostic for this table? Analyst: -0.27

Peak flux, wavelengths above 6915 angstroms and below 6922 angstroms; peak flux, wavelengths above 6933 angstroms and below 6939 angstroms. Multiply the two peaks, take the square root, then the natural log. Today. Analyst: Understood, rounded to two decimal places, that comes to 2.93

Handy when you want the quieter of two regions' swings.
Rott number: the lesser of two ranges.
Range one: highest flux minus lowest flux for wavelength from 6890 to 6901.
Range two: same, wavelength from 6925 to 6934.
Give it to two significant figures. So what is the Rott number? 0.50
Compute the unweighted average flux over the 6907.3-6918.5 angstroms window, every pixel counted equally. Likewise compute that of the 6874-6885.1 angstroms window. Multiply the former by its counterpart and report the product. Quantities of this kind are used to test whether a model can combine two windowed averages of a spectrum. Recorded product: 340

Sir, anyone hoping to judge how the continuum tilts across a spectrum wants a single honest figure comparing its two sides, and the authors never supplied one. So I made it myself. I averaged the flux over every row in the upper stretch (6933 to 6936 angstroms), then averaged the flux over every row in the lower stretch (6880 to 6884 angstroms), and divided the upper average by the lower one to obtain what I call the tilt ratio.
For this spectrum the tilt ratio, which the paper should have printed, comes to 1.01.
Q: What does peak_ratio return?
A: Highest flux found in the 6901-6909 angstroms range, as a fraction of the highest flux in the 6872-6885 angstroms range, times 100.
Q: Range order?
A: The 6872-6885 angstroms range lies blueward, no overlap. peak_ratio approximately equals 103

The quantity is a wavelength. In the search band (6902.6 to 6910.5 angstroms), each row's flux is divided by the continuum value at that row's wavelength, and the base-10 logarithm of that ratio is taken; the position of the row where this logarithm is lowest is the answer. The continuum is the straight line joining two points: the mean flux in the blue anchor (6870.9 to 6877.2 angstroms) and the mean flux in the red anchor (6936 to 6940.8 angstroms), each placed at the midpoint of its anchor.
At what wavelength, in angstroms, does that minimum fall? 6908.14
